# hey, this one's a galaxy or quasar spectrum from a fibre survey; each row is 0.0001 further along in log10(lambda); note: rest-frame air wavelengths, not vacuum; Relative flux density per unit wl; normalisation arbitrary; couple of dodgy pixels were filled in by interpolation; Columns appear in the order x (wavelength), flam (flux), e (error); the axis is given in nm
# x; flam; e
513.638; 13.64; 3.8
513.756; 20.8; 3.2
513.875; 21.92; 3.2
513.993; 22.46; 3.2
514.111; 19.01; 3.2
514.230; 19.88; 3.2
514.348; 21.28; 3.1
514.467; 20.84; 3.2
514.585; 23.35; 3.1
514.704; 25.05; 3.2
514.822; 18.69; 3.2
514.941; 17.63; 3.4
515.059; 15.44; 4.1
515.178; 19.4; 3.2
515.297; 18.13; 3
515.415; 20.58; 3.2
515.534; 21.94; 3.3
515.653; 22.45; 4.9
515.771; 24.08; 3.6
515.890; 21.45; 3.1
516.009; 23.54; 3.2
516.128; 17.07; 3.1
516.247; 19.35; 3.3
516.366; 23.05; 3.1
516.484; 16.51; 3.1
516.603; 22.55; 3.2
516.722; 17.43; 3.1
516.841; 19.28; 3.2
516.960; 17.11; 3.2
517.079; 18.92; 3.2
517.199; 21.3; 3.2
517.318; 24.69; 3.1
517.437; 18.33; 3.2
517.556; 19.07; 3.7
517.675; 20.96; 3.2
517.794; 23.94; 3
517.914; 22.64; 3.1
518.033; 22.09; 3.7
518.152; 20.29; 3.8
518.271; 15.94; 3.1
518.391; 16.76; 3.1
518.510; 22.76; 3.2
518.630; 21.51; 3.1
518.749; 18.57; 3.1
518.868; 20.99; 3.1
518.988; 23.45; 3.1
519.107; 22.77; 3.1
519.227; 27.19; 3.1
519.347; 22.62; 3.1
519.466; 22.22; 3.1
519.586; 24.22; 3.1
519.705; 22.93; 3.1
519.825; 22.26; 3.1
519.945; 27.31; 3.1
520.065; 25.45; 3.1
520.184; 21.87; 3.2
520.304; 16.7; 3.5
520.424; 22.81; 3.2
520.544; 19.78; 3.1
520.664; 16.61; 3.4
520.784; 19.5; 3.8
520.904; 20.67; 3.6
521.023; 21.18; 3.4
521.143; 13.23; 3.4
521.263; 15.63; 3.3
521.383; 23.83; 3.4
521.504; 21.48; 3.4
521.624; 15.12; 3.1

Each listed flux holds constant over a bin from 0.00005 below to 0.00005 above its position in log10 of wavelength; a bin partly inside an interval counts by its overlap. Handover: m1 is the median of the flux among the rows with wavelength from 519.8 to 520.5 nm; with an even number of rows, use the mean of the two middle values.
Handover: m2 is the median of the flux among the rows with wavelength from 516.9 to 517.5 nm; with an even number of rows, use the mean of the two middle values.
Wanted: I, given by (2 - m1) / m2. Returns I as -1.09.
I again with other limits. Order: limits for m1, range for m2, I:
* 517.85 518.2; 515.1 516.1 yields -0.93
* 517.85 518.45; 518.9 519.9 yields -0.80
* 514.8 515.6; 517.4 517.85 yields -0.83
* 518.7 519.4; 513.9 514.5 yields -0.99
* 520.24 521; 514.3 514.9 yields -0.83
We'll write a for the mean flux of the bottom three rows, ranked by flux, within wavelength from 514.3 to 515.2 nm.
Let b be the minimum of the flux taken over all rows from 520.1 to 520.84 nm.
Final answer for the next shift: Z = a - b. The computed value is 0.6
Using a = 17.3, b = 16.61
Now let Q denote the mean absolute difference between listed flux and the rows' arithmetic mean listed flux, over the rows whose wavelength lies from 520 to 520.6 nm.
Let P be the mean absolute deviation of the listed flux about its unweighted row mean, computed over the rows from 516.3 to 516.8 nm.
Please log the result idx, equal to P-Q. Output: 0.4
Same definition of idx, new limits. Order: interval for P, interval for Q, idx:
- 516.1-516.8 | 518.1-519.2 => 0.1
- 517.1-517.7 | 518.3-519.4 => -0.4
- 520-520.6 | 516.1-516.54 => 0.3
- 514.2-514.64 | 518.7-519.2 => -0.7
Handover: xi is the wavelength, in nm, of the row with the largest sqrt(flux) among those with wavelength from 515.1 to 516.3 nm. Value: 515.771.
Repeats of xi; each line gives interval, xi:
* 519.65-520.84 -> 519.945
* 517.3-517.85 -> 517.318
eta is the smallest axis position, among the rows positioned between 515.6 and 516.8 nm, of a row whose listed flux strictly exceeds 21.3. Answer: 515.653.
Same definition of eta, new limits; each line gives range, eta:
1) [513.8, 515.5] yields 513.875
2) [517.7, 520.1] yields 517.794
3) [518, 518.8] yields 518.033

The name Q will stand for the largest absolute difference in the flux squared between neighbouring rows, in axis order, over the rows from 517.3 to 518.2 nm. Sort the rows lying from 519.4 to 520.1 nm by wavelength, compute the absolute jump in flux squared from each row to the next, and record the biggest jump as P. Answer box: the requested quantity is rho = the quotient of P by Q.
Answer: 0.91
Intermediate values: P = 250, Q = 274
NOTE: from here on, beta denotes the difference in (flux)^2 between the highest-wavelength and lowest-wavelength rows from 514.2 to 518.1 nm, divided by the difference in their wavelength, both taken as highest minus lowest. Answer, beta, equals 24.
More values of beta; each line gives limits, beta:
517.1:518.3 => -186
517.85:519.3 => 173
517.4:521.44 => 59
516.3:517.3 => -93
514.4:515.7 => 59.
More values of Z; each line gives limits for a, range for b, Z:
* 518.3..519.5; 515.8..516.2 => 1.7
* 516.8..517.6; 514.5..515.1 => 2.7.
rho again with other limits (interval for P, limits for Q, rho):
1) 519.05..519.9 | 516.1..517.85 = 0.83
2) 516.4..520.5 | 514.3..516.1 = 0.98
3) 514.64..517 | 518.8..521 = 1.11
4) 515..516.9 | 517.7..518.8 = 1.11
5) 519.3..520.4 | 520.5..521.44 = 0.77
